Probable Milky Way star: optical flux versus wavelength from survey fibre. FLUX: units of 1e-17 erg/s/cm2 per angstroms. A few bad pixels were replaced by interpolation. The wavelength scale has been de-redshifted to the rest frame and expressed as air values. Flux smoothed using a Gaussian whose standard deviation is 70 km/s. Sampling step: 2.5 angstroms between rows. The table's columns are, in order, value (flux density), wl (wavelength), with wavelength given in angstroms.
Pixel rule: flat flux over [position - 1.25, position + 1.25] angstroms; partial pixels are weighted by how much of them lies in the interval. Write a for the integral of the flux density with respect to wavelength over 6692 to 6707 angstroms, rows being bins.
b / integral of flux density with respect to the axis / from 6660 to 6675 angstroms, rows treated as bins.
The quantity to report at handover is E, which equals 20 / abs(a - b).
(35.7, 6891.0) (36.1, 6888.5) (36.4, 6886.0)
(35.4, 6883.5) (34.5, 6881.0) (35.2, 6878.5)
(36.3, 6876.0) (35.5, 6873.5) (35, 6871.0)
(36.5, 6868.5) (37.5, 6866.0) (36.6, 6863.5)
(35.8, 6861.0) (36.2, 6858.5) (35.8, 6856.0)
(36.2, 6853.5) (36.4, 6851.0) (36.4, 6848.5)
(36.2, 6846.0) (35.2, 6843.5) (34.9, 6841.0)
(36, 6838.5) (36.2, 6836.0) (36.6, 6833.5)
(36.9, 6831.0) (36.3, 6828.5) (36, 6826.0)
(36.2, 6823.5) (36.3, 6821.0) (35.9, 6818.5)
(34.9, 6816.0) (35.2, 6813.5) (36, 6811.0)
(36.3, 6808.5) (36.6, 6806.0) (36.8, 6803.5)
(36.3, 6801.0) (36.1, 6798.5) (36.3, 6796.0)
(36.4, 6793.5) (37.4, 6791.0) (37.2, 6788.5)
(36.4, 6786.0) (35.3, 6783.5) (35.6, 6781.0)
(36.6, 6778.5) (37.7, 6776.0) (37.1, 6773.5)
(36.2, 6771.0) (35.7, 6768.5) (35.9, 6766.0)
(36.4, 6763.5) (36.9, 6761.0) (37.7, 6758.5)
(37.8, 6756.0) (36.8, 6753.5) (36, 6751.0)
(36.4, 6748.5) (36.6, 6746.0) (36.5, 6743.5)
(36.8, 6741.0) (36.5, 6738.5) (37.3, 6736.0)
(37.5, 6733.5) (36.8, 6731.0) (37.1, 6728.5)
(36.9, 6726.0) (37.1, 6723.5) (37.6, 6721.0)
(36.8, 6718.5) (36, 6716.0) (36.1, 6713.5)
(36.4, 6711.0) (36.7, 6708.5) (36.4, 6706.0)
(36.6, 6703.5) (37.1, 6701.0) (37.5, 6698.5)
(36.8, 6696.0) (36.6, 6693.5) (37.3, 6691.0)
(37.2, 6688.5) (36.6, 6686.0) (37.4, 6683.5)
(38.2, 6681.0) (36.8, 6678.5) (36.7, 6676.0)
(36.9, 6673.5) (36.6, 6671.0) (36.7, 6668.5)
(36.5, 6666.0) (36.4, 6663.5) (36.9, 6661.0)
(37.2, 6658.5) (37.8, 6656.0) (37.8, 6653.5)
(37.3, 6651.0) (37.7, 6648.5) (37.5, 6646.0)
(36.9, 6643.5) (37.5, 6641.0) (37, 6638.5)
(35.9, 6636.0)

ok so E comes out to 7.2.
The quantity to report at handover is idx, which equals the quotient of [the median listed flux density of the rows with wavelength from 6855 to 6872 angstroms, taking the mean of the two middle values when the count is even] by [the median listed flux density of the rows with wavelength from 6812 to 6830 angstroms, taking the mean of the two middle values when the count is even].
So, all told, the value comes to 1.01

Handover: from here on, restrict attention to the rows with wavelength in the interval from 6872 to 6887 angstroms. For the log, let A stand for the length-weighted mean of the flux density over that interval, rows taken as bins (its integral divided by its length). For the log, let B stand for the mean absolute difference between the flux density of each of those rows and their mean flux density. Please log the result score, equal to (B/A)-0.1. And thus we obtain -0.0850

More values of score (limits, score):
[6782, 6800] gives -0.0866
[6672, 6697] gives -0.0897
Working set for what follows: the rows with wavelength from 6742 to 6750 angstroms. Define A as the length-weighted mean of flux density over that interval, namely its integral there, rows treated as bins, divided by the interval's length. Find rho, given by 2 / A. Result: 0.0548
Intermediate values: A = 36.5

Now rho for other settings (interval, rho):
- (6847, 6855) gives 0.0551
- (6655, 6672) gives 0.0543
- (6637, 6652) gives 0.0536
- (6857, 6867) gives 0.0548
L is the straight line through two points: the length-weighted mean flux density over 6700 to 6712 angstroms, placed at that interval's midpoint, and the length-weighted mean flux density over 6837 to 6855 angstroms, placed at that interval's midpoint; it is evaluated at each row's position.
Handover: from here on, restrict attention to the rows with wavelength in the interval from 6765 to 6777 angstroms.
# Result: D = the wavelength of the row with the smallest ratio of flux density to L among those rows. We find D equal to 6768.5 angstroms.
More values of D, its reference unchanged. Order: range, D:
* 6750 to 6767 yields 6766.0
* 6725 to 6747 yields 6738.5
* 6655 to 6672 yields 6663.5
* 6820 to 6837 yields 6826.0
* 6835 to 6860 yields 6841.0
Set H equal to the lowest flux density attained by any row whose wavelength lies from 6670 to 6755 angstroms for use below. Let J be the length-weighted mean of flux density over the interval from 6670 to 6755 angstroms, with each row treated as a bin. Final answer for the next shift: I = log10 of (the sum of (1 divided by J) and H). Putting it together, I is 1.557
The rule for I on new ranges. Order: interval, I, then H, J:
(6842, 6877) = 1.544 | 35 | 36.1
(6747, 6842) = 1.543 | 34.9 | 36.4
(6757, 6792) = 1.548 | 35.3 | 36.6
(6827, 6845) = 1.543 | 34.9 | 36.0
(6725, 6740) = 1.563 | 36.5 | 37.0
